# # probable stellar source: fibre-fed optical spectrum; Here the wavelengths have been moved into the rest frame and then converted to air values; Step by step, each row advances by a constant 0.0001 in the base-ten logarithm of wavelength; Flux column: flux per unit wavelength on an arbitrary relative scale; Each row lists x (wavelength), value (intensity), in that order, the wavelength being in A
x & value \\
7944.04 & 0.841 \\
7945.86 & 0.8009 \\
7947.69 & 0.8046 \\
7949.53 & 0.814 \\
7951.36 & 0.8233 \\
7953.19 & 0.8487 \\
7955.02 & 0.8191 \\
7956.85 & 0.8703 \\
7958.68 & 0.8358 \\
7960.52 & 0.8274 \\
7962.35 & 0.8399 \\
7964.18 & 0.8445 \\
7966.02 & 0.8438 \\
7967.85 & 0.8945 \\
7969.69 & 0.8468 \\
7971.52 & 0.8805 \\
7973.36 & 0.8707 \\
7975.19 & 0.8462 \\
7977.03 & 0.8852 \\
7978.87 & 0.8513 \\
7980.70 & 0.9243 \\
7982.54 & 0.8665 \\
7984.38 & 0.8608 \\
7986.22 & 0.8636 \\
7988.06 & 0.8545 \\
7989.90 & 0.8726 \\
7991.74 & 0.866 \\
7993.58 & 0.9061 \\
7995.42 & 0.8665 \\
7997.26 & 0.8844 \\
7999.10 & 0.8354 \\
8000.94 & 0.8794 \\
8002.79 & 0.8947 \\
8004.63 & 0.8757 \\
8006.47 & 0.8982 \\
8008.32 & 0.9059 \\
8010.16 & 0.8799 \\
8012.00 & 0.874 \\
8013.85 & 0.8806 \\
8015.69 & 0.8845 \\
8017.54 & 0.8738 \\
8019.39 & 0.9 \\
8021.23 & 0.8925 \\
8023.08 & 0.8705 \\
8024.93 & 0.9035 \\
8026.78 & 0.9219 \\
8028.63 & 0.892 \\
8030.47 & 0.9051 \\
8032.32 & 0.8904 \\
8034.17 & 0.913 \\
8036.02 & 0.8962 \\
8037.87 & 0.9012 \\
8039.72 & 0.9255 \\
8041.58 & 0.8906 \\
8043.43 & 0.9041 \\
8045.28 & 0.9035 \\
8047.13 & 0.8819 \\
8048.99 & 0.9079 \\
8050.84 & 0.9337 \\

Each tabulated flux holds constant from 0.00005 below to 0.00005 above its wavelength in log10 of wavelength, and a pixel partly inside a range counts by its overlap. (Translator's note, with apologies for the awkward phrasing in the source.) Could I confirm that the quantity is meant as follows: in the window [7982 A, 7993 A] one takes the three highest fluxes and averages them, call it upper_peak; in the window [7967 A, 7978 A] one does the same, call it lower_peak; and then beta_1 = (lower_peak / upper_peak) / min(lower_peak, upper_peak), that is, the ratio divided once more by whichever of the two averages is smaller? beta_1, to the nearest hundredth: 1.18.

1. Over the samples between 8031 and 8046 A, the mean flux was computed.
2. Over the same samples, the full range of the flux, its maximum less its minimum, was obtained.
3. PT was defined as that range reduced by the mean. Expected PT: -0.868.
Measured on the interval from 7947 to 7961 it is -0.765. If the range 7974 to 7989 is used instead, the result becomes -0.791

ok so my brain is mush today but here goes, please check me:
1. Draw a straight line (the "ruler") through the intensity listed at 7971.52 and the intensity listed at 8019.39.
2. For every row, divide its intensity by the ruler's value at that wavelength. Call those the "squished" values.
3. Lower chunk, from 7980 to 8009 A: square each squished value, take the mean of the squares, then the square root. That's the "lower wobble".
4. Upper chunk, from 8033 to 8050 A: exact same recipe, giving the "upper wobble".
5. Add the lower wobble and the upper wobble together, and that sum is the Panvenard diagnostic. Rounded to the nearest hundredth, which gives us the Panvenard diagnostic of 1.98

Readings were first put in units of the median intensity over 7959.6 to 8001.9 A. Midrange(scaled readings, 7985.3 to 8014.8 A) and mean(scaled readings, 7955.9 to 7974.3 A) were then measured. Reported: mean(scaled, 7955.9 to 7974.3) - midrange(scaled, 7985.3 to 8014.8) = -0.018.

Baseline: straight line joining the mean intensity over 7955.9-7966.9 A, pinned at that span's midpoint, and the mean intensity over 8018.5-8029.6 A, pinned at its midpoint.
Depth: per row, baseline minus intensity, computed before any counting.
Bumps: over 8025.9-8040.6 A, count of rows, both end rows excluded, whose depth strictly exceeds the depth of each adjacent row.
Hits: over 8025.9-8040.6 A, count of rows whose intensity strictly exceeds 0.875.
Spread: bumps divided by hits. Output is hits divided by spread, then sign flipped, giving -21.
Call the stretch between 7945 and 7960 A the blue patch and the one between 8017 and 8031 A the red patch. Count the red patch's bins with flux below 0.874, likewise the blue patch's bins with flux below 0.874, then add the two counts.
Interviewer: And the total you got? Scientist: 10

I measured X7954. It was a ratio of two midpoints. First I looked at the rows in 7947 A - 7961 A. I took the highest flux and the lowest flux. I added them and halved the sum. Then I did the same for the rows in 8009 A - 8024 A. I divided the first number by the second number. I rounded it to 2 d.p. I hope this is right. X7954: 0.95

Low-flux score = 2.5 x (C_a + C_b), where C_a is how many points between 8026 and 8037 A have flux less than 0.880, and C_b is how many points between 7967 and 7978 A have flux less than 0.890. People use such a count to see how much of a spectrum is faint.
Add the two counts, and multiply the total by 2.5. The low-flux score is 12.5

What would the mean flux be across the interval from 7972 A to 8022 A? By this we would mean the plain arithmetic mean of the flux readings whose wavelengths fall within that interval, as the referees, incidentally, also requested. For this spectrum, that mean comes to 0.878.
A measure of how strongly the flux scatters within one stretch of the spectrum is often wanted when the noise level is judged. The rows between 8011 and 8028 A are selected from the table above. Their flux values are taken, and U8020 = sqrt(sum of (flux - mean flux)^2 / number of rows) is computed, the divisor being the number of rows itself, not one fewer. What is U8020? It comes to 0.0160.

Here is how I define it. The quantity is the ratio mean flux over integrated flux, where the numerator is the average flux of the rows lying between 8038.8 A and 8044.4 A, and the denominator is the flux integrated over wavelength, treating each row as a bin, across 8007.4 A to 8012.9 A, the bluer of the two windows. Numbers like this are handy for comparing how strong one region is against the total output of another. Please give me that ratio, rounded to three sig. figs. 0.185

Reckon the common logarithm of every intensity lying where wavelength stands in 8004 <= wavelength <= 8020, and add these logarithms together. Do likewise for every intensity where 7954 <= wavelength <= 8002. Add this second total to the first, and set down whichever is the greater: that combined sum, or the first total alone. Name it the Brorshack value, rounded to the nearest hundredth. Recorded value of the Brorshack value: -0.47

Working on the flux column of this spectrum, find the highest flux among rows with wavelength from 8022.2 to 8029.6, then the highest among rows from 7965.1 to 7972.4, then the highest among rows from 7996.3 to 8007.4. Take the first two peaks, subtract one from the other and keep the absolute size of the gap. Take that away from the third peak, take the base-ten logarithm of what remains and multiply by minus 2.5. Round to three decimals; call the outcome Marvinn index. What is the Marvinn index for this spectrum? 0.150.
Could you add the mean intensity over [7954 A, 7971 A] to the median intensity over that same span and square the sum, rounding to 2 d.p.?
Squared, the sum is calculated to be 2.86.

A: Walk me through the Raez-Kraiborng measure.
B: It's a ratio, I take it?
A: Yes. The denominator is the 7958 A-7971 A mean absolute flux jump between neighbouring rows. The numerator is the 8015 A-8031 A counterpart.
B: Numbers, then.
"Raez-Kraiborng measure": 1.0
